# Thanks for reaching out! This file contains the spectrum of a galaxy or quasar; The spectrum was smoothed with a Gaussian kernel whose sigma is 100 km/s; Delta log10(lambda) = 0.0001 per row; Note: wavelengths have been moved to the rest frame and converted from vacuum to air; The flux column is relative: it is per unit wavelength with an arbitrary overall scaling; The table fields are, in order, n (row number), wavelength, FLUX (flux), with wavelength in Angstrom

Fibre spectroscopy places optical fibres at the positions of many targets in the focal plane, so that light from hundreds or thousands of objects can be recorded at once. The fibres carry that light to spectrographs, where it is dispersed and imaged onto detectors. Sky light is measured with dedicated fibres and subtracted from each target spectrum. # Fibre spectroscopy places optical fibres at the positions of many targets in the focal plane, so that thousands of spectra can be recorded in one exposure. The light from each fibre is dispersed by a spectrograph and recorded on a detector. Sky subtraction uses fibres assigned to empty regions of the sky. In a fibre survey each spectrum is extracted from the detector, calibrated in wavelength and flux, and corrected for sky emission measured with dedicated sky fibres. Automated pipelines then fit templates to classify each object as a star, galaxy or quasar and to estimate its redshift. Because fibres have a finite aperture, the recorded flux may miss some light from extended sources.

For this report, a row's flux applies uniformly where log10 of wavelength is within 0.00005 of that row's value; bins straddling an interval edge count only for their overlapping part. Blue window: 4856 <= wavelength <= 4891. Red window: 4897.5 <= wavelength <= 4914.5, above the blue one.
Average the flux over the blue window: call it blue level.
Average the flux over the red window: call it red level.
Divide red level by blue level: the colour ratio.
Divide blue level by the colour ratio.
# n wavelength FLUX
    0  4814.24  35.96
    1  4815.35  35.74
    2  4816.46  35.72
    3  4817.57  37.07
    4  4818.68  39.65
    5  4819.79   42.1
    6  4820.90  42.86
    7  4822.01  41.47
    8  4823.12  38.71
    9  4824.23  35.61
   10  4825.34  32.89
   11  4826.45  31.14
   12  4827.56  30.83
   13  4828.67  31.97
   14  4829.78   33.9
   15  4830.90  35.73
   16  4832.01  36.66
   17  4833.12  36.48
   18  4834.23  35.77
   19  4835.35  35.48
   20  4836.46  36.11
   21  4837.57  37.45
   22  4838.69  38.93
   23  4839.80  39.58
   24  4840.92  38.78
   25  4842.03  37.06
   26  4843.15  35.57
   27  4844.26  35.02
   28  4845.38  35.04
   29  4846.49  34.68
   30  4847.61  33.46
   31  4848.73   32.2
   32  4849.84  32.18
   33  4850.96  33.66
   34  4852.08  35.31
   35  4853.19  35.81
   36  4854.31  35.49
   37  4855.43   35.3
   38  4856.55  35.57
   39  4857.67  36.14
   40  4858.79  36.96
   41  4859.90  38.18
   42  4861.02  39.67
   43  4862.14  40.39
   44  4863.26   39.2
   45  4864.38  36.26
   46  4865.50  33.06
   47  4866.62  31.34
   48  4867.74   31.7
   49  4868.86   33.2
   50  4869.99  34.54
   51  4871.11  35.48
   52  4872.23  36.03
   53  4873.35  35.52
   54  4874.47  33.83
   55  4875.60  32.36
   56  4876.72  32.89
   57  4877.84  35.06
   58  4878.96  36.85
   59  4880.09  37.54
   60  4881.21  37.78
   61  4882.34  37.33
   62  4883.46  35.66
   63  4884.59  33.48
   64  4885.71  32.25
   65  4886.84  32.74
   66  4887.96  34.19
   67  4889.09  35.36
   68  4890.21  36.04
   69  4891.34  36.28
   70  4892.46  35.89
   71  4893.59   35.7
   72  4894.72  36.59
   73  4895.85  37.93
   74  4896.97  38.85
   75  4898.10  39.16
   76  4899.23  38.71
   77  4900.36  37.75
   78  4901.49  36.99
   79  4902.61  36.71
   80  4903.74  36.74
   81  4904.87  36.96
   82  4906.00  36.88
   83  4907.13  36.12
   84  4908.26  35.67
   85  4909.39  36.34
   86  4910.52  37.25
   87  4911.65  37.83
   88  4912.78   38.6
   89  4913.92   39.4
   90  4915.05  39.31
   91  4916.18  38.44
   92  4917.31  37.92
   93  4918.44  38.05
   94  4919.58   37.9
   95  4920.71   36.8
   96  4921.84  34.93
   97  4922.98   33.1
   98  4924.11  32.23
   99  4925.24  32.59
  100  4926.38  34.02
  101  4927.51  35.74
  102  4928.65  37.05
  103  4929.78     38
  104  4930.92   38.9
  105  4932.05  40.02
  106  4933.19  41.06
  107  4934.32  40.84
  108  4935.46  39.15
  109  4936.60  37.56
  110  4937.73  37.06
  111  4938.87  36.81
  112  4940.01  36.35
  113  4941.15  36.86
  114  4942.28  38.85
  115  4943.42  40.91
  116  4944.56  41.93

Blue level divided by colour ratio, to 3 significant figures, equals 33.5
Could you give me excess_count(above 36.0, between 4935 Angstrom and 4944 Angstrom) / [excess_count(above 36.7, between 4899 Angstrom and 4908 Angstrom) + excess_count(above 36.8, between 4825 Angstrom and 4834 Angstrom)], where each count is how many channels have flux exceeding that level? 1.14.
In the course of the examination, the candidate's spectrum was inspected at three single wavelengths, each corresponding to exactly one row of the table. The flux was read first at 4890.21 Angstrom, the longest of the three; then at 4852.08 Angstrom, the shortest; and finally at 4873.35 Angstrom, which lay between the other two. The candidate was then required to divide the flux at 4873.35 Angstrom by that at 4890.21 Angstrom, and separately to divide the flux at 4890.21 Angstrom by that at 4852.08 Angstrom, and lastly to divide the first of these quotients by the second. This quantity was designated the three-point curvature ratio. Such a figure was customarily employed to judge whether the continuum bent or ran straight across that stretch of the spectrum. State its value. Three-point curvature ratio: 0.97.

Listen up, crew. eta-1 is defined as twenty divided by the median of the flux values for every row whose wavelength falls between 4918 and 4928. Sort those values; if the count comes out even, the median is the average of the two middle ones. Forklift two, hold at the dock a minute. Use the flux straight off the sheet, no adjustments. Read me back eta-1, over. 0.573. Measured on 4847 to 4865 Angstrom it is 0.560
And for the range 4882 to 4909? 0.549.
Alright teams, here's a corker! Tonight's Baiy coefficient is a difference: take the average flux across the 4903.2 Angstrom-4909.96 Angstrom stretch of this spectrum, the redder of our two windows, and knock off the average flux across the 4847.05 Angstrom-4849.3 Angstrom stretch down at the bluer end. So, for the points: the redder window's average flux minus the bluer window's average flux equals 3.6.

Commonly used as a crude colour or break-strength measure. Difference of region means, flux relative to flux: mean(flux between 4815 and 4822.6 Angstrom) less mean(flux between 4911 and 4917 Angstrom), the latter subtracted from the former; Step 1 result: 1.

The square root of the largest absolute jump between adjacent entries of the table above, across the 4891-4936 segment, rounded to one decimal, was 1.4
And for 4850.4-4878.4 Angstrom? 1.8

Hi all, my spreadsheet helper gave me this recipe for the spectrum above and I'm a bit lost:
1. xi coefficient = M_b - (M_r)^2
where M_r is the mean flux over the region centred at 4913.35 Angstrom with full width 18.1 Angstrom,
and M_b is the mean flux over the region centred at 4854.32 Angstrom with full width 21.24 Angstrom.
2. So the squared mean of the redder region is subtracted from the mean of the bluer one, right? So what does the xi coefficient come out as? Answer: -1363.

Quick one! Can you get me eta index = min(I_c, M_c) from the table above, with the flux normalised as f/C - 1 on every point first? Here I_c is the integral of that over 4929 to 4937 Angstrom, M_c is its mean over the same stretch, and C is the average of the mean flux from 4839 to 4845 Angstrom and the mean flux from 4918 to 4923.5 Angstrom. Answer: 0.1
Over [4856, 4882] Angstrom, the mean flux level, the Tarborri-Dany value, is 35.6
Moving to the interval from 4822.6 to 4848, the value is 35.5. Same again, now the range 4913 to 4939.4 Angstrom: 37.3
